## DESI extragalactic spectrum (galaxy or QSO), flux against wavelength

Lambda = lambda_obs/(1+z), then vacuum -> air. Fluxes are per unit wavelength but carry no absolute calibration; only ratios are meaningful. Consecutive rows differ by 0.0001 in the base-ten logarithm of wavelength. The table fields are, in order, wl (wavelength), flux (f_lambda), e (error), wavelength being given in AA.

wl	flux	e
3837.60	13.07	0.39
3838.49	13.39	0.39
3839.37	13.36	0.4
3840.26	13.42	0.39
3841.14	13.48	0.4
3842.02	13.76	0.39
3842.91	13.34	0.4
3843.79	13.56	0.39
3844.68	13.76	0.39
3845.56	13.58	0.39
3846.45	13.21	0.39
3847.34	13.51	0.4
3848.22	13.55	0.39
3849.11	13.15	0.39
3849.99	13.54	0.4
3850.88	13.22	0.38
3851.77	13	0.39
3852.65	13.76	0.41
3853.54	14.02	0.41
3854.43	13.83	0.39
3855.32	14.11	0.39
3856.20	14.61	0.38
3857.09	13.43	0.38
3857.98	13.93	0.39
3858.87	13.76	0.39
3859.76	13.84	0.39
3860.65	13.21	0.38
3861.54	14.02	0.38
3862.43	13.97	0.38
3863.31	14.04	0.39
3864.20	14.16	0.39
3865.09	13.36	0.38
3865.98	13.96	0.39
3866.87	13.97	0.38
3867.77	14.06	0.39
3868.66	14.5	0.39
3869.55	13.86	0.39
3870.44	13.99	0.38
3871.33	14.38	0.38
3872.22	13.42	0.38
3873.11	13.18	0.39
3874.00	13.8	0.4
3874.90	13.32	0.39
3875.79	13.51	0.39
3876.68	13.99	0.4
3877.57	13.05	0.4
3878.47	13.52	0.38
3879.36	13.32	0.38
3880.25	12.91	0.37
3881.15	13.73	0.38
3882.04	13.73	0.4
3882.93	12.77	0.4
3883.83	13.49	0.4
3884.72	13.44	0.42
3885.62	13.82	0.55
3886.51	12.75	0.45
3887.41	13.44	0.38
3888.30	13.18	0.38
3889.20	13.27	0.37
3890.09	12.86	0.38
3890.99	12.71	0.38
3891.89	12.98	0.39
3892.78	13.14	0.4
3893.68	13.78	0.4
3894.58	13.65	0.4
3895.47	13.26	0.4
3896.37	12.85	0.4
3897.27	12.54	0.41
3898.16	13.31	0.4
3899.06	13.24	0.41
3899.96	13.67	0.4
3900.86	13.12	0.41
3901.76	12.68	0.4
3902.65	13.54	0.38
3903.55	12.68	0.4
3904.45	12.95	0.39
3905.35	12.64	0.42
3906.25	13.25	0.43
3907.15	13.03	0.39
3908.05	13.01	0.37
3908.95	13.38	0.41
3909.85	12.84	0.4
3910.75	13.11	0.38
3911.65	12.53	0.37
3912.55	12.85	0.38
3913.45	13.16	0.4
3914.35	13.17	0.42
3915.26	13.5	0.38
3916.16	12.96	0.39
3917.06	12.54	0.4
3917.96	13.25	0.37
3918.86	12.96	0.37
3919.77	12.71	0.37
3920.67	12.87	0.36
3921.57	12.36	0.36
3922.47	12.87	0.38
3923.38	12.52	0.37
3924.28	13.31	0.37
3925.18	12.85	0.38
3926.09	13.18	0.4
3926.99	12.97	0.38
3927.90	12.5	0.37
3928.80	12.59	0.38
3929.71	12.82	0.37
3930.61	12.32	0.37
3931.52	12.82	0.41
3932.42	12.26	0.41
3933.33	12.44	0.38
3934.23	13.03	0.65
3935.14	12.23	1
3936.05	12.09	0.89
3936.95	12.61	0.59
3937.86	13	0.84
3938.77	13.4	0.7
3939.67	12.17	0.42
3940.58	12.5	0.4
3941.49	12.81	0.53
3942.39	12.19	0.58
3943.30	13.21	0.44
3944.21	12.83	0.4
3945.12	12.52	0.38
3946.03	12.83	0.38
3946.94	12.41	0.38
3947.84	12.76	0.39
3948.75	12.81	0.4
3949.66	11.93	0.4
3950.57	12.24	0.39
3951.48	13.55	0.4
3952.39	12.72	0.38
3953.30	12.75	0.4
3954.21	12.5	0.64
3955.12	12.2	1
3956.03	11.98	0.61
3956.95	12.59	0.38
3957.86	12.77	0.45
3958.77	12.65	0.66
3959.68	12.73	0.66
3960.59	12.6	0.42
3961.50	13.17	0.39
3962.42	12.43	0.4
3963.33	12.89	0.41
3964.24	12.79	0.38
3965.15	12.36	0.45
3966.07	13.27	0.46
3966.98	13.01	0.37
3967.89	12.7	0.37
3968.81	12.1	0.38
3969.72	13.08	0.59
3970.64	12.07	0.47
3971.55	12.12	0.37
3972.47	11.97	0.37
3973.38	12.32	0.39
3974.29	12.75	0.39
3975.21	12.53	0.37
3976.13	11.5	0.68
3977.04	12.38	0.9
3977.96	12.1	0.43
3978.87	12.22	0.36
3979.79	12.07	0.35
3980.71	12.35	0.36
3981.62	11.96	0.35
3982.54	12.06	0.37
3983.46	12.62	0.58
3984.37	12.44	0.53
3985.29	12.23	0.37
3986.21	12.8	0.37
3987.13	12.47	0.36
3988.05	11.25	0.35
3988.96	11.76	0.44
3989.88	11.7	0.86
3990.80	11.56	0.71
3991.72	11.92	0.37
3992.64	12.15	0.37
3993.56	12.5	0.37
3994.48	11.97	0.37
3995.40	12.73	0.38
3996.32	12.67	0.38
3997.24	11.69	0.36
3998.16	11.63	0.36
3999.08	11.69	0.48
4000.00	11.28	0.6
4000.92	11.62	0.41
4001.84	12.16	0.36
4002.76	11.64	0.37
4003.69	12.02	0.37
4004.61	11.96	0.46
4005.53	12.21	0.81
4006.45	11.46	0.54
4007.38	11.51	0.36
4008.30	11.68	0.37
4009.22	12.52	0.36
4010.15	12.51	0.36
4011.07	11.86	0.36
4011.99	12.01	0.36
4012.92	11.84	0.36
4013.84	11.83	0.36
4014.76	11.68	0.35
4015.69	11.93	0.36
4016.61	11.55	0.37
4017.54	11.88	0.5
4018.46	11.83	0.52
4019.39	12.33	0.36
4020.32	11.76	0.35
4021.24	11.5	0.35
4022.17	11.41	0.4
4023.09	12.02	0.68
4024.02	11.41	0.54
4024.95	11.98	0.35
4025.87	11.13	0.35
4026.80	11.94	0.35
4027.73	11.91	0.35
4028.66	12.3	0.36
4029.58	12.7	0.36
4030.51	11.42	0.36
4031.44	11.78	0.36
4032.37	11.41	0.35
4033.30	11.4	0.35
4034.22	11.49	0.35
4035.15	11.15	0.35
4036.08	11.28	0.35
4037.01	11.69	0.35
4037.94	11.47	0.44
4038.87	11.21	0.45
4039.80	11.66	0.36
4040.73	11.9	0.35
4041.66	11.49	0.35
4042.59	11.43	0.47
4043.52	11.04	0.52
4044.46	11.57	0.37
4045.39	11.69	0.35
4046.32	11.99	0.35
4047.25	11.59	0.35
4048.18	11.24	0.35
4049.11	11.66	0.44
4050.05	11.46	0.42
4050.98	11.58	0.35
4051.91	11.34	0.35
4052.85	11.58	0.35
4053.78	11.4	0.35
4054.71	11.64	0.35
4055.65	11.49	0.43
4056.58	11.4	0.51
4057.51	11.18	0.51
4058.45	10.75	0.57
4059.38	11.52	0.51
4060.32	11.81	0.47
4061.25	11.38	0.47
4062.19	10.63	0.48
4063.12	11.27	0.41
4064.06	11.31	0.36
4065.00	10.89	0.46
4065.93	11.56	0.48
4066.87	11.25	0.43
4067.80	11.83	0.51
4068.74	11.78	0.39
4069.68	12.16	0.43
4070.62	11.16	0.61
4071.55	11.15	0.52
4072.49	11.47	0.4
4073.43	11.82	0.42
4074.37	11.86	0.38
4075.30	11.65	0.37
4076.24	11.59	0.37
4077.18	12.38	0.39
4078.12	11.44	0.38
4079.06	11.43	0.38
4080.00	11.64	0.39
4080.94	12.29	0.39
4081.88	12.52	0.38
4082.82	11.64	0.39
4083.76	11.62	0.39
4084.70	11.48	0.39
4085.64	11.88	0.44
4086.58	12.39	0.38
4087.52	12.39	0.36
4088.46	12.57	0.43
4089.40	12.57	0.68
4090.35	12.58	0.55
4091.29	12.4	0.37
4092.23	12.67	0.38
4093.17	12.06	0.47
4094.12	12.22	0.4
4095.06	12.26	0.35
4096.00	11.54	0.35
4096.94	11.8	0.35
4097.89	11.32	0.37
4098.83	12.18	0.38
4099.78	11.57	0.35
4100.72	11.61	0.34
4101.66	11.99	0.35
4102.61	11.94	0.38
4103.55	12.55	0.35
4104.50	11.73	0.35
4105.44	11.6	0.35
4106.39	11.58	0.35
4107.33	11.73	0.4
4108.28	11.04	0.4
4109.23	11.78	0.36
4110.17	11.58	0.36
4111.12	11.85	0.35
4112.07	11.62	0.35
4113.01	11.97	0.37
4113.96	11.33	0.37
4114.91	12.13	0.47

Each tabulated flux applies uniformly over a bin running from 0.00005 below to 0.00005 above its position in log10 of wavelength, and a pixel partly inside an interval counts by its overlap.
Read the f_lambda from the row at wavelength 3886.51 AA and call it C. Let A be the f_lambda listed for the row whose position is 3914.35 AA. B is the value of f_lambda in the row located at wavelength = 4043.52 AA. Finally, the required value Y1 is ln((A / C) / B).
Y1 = -2.37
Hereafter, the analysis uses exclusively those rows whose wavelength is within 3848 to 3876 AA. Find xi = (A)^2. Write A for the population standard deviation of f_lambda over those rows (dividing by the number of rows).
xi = 0.16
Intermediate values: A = 0.40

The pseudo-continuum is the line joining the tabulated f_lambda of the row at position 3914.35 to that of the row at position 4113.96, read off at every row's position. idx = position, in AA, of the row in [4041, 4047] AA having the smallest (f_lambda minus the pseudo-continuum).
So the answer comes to 4043.52 AA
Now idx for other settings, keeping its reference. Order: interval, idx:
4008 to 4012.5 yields 4008.30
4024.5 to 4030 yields 4025.87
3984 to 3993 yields 3988.05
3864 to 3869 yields 3865.09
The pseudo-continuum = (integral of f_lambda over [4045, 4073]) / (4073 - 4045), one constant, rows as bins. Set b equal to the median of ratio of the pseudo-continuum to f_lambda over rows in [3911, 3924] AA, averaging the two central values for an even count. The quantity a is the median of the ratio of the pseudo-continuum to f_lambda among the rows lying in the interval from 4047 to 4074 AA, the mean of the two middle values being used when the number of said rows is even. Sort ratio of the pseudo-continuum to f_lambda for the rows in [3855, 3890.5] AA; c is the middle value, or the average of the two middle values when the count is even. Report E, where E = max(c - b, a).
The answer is 0.998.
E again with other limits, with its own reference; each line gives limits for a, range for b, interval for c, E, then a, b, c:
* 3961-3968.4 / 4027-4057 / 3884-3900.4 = 0.891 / 0.891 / 1.00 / 0.86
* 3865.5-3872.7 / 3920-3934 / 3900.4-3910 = 0.818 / 0.818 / 0.89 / 0.88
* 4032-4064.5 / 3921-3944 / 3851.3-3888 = 0.998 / 0.998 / 0.91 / 0.83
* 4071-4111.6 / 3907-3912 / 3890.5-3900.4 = 0.969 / 0.969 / 0.88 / 0.86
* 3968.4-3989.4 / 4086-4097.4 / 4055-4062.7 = 0.936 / 0.936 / 0.92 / 1.00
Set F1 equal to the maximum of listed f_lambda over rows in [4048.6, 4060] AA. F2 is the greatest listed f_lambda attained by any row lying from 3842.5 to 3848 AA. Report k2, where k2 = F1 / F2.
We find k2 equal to 0.85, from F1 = 11.66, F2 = 13.76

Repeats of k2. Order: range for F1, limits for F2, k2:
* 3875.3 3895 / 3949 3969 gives 1.03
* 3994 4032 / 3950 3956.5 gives 0.94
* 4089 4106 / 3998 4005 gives 1.04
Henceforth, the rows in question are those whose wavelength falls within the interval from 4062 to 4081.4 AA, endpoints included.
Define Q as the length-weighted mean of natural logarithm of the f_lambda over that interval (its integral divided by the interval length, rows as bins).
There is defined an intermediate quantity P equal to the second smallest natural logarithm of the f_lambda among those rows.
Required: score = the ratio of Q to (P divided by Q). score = 2.51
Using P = 2.39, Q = 2.45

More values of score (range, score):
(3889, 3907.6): 2.61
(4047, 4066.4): 2.49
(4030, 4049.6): 2.47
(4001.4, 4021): 2.51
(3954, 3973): 2.58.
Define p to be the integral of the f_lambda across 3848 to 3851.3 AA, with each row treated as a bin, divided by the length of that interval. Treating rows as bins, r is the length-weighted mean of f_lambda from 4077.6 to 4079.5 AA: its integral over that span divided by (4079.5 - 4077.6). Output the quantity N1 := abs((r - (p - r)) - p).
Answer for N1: 3.8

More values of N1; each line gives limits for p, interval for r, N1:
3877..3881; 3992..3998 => 2.0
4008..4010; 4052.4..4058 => 1.4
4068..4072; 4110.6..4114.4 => 0.2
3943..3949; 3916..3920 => 0.3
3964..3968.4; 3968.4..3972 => 0.9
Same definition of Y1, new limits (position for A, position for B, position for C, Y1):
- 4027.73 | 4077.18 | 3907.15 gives -2.61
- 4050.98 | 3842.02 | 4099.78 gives -2.62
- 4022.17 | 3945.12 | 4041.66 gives -2.53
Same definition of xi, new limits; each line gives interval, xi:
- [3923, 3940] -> 0.15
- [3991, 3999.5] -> 0.17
